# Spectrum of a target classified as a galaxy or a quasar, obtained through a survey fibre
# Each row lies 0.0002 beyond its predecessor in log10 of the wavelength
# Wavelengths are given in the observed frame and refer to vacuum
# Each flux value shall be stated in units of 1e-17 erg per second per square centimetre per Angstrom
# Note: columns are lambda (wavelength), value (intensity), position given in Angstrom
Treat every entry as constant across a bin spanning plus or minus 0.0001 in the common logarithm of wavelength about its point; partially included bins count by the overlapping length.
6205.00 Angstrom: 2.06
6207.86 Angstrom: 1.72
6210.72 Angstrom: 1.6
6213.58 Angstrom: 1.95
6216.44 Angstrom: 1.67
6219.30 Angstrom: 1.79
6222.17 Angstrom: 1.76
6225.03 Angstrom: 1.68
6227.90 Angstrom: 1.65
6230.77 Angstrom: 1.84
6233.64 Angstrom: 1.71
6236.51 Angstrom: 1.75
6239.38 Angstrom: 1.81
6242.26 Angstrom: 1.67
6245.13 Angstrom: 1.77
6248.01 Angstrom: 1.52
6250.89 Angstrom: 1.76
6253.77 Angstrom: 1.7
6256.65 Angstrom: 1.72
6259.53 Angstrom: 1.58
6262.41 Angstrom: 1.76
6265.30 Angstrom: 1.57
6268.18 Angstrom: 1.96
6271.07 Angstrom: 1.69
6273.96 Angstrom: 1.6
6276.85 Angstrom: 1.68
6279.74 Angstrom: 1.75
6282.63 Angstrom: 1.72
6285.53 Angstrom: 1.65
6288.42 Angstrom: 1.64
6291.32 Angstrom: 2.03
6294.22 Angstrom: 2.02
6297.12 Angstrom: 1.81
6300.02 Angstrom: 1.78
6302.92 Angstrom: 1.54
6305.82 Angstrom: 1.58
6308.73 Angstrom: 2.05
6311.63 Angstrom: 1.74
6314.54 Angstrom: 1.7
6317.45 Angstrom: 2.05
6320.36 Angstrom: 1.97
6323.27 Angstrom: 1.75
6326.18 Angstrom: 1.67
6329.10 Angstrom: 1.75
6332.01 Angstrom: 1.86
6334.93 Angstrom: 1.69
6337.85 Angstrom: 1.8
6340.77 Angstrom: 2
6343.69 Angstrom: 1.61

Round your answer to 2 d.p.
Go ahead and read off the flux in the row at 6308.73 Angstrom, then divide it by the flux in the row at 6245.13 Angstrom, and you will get 1.16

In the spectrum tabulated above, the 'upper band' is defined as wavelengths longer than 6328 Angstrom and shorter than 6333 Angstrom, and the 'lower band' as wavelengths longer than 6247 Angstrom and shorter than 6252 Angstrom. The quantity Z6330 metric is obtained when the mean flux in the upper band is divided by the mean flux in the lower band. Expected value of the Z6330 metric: 1.10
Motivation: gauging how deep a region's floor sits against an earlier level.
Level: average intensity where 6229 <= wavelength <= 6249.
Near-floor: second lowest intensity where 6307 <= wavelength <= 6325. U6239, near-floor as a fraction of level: 1.01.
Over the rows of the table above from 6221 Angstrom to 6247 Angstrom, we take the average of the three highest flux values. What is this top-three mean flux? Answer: 1.81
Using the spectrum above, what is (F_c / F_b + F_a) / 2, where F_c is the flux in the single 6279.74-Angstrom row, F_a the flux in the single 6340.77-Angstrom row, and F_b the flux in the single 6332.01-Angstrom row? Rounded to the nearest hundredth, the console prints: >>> 1.47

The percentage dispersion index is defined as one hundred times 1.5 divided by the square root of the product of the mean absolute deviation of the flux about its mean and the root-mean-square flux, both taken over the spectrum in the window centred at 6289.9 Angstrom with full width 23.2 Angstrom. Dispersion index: 329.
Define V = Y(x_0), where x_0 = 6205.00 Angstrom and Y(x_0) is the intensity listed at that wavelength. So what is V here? 2.06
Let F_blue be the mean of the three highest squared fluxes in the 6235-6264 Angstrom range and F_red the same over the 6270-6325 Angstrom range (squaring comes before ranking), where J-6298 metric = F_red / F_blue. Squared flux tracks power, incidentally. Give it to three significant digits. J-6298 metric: 1.32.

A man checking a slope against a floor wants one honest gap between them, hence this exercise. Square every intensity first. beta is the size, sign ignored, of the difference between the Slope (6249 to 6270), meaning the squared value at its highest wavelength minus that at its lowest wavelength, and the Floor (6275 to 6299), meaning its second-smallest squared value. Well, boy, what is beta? 2.0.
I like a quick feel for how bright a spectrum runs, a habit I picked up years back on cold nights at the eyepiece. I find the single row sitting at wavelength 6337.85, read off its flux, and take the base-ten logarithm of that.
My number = 0.255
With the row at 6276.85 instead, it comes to 0.225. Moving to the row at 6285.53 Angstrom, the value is 0.217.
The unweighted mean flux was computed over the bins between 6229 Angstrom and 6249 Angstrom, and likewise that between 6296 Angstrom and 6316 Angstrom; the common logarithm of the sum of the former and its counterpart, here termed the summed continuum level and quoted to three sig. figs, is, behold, 0.540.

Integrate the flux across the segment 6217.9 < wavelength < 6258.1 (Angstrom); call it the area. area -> 69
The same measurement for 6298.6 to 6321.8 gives 42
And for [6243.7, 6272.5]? 49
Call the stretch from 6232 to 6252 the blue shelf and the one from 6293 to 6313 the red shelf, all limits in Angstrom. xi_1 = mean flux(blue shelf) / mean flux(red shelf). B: 0.96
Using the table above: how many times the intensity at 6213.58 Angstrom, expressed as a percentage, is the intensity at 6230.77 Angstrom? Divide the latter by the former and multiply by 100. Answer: 94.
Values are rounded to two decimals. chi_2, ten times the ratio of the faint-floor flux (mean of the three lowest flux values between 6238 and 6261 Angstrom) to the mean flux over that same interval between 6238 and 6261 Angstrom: 9.40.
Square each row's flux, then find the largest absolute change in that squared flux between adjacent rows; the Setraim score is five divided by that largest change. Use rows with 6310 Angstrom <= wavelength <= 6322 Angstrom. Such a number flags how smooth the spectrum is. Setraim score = 3.8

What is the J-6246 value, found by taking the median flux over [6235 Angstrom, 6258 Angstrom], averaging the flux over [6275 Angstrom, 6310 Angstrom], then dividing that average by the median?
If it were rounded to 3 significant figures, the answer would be 1.02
